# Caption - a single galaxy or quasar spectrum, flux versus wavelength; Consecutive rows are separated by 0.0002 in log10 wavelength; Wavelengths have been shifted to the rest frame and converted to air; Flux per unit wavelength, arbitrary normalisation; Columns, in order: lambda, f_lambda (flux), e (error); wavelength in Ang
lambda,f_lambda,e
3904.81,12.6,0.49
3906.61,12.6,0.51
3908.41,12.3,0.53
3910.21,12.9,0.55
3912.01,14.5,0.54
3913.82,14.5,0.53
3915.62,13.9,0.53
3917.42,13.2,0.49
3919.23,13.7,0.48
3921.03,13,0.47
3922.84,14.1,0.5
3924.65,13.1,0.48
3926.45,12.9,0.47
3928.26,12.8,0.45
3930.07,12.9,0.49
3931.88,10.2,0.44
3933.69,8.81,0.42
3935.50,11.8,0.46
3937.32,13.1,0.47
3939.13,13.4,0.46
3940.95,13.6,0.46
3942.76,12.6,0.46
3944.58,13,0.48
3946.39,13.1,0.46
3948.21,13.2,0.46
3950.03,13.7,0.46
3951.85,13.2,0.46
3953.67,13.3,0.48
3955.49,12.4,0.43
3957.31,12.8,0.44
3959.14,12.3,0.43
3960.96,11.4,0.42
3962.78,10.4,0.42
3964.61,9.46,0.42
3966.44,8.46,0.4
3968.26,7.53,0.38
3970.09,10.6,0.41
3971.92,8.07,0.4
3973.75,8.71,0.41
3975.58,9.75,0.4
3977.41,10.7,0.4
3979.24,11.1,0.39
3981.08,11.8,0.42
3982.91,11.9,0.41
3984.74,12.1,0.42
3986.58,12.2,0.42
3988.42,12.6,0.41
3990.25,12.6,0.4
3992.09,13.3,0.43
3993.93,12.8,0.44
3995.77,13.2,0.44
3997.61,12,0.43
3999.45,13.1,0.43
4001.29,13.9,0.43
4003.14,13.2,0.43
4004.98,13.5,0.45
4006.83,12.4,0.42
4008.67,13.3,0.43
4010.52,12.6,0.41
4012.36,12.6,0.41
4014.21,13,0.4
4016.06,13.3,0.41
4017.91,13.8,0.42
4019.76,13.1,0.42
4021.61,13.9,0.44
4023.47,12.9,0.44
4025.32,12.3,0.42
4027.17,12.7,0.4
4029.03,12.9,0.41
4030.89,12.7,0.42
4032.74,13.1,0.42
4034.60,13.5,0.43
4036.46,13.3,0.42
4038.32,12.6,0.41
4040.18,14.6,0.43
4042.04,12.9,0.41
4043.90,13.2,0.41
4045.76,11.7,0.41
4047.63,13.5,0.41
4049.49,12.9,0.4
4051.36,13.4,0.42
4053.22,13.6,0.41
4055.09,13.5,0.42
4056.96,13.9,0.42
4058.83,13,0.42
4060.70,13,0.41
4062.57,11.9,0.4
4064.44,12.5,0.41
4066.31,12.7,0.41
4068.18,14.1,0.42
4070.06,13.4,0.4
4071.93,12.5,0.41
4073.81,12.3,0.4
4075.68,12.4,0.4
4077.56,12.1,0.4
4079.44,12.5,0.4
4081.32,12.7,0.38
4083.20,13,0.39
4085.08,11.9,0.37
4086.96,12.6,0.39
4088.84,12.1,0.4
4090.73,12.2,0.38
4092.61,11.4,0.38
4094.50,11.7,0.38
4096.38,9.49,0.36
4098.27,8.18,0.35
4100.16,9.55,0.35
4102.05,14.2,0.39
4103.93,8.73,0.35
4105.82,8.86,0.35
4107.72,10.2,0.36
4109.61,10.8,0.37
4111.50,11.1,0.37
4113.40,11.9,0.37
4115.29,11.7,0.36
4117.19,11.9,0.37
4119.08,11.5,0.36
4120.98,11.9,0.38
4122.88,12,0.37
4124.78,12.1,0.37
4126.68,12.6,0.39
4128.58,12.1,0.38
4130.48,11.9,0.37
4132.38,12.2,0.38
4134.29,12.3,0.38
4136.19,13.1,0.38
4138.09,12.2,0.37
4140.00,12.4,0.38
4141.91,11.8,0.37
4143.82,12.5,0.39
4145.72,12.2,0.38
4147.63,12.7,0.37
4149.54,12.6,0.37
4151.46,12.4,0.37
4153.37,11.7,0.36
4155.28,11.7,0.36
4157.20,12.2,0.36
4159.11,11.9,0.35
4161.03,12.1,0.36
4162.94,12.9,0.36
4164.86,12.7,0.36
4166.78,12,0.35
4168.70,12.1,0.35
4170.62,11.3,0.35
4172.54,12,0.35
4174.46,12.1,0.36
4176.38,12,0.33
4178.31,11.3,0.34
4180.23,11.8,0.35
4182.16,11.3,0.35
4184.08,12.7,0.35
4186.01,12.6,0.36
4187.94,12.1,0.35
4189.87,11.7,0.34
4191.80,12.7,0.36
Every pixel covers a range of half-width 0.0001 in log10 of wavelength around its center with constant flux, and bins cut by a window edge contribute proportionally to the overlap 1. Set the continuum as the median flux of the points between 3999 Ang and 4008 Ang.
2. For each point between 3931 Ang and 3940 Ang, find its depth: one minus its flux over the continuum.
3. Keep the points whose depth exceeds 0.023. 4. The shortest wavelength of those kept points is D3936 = 3931.88 Ang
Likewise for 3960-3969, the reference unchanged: 3960.96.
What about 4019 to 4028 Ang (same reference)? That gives 4025.32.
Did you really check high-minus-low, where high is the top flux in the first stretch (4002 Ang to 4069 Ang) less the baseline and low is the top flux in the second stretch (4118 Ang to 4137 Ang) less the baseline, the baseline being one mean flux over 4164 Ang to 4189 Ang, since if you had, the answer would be 1.50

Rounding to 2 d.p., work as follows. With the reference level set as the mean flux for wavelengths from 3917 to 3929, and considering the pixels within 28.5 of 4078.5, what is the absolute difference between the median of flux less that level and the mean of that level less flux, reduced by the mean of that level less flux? 0.76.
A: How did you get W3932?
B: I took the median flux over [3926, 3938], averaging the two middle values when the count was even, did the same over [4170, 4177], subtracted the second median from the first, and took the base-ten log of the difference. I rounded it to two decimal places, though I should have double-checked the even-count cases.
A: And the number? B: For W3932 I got -0.10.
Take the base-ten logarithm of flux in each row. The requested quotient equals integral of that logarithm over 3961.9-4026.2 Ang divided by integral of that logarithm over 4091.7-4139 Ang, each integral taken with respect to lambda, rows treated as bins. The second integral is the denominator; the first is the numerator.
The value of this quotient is 1.4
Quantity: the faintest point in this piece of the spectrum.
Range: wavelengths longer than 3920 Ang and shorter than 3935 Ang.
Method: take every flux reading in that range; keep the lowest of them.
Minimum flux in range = 8.81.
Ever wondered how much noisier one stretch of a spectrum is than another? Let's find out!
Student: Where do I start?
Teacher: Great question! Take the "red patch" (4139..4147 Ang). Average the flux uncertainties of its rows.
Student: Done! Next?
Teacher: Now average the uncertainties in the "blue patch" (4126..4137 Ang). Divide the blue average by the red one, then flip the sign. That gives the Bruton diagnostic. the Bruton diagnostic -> -1.00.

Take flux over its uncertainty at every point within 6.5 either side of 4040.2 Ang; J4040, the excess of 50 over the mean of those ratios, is 18.6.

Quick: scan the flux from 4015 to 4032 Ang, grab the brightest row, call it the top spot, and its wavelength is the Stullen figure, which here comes 4021.61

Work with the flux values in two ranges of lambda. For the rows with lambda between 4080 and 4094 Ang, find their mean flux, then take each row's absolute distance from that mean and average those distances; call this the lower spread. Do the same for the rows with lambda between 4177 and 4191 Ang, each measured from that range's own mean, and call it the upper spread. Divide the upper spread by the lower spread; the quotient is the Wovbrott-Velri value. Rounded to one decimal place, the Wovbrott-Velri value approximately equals 1.1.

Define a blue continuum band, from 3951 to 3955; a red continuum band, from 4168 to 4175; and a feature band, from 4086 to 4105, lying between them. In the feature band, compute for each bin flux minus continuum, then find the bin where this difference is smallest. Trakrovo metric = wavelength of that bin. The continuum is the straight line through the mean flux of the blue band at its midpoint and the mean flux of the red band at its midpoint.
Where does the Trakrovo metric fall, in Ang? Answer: 4098.27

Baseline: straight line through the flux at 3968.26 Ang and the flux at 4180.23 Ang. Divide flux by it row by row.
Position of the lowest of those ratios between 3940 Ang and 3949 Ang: 3942.76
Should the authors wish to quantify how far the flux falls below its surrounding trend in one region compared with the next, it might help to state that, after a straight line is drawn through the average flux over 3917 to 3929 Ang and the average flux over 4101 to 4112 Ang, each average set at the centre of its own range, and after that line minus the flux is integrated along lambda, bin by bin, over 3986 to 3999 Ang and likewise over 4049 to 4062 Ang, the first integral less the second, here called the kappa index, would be 20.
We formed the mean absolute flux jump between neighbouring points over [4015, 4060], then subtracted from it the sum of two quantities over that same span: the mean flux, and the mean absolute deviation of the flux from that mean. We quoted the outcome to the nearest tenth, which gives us -12.9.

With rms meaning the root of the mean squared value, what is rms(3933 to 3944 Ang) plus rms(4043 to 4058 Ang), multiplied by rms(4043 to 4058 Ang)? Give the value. 338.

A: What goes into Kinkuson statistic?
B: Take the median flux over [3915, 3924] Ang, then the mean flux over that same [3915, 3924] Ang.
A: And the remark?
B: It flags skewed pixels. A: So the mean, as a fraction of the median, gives 0.99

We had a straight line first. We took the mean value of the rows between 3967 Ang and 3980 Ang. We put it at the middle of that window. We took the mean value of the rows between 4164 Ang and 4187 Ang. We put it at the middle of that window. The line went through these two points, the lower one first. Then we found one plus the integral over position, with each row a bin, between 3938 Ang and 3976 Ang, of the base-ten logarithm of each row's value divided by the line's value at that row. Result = 4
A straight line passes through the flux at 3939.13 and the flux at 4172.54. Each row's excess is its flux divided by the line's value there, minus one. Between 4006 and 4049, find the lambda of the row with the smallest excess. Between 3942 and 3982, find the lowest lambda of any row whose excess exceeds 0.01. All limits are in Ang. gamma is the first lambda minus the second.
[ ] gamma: 95.7 Ang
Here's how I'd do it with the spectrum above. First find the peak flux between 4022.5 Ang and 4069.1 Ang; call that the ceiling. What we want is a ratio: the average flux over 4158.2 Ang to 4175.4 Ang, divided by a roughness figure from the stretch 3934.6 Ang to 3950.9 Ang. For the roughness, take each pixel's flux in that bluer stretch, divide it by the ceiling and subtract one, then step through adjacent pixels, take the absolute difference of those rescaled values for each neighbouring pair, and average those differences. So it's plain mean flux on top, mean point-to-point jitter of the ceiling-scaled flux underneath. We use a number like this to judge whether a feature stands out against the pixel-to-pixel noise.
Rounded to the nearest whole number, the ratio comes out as 363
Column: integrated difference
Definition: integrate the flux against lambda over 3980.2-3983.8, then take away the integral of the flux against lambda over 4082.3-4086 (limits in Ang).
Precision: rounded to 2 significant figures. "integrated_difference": -3.4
